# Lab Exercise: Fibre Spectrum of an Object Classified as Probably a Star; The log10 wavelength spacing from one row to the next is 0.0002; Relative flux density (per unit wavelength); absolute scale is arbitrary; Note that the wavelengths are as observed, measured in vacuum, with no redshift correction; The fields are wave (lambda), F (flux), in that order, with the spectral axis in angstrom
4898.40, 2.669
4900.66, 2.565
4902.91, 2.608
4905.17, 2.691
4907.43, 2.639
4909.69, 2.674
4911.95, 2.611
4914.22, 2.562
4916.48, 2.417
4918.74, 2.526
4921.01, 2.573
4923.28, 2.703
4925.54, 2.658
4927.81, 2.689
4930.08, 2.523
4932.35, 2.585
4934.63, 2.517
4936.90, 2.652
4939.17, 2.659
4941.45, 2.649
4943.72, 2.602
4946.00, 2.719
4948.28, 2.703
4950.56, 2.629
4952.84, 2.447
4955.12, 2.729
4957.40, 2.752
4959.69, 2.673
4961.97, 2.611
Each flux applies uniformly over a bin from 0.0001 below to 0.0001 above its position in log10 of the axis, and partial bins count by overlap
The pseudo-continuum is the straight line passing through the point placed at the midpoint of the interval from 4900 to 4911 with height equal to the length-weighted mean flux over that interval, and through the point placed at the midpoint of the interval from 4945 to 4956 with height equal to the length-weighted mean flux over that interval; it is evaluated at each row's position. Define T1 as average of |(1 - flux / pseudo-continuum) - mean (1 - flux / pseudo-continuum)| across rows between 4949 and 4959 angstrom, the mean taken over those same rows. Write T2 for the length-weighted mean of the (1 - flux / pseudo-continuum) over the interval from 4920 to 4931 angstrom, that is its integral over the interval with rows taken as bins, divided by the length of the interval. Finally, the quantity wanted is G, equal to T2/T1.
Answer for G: 0.09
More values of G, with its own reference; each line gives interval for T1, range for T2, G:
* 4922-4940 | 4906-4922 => 1.08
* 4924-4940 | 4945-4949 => -1.15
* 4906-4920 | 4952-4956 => 0.76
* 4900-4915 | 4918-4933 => 0.75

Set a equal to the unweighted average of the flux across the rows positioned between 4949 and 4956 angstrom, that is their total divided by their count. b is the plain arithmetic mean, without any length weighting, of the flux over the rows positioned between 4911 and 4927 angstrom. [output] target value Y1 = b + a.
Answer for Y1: 5.18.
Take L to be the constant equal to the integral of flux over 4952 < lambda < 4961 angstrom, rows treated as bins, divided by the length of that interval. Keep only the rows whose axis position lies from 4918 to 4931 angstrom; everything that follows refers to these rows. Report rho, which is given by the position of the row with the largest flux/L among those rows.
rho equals 4923.28 angstrom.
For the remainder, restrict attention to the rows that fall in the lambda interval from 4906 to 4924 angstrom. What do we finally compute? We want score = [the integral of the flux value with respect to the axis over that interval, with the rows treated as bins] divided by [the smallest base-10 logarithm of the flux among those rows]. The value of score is 121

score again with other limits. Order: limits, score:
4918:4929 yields 72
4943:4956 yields 88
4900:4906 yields 38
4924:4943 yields 124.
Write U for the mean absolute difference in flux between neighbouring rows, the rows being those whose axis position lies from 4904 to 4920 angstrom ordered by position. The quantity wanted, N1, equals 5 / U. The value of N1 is 66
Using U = 0.0755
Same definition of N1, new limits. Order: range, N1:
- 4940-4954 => 57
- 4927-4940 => 57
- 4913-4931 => 52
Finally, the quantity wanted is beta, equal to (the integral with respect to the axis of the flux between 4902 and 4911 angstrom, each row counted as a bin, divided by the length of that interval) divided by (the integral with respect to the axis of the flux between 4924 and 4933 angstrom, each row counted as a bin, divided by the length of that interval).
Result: 1.01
